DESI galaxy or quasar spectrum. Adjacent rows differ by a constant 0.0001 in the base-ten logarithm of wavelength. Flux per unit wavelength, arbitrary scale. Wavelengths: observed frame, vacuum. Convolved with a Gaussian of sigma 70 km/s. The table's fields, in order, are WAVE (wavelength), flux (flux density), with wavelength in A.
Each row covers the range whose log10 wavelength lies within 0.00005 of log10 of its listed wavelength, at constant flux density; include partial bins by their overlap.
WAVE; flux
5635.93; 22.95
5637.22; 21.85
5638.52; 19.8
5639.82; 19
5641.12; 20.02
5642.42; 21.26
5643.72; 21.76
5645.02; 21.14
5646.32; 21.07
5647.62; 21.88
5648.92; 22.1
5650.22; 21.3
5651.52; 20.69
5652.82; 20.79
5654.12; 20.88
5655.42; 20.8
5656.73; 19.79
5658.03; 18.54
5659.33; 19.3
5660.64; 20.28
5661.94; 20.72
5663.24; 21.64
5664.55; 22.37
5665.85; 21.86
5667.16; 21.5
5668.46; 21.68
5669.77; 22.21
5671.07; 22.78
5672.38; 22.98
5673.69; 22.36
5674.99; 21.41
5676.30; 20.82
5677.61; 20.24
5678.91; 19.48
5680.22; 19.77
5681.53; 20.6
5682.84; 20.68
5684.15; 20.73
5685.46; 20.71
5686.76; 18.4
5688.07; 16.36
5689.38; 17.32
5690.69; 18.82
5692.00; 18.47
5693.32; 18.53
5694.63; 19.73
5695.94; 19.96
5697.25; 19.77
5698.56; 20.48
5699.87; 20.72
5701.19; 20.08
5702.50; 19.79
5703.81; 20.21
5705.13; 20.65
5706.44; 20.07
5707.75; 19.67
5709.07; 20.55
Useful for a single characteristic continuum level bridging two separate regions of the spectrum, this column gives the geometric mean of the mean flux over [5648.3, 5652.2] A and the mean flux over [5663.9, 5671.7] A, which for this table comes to 21.7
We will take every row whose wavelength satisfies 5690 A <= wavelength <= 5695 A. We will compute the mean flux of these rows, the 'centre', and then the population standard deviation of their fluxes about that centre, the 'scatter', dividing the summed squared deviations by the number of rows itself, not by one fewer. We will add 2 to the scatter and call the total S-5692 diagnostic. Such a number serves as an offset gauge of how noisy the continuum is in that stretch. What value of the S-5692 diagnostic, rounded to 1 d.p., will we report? 2.5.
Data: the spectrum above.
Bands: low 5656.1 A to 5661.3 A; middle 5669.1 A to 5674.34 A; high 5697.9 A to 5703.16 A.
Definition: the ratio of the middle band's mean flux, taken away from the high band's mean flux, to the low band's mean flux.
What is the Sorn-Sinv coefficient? -0.12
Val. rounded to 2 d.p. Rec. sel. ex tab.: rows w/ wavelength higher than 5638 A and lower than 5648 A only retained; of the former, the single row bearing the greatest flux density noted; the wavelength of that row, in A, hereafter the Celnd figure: 5647.62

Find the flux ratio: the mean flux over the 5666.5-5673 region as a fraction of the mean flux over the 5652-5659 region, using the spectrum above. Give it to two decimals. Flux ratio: 1.10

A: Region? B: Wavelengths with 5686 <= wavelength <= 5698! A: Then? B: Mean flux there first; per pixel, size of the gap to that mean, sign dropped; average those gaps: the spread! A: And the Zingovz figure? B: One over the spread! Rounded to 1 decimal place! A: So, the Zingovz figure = 1.2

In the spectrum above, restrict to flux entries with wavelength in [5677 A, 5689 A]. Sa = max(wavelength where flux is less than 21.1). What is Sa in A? 5688.07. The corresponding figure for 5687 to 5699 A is 5698.56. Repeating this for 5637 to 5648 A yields 5646.32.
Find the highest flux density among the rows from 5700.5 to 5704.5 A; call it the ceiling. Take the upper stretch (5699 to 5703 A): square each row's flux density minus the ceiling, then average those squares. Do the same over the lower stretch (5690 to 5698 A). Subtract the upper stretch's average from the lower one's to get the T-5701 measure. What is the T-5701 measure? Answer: 1.2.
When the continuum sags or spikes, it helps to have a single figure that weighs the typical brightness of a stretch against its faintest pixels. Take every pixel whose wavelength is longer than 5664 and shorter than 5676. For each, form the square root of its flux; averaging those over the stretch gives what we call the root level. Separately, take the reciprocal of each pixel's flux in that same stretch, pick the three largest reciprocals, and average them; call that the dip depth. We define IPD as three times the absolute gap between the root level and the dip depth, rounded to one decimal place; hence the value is 14.0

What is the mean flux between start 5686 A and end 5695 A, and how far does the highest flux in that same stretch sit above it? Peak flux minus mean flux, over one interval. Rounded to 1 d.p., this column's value 1.5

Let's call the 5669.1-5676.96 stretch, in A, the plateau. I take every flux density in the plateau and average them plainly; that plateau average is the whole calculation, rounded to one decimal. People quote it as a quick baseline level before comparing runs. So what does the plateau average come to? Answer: 22.1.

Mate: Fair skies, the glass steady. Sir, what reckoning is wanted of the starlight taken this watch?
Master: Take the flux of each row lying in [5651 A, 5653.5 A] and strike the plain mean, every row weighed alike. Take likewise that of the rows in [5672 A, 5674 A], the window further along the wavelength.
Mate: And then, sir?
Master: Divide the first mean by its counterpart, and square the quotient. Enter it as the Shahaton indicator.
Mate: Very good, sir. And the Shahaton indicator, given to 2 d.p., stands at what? 0.84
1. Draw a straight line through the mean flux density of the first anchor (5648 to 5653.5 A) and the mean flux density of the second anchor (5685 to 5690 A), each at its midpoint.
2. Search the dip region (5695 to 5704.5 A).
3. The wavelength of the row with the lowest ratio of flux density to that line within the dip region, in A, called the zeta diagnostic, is 5697.25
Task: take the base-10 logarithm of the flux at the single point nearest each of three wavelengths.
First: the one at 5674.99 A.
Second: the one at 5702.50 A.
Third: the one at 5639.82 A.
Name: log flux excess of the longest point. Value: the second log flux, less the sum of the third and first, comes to -1.31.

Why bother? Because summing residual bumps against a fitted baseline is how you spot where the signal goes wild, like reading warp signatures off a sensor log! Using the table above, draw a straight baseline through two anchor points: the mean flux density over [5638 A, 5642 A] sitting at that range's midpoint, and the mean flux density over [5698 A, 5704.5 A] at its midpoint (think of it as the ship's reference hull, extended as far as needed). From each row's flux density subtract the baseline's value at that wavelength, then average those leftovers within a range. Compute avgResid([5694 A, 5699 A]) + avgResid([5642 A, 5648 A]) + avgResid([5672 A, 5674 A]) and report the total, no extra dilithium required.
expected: 4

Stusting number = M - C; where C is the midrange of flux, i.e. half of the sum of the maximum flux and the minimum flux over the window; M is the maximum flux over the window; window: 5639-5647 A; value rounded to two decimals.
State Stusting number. 1.38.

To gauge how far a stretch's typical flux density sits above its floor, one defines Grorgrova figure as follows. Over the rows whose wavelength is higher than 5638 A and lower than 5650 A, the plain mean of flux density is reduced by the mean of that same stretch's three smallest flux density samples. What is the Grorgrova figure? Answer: 1.3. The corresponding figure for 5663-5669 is 0.2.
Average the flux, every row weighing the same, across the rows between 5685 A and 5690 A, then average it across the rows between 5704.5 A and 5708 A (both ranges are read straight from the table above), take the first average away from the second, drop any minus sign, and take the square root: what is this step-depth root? 1.4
